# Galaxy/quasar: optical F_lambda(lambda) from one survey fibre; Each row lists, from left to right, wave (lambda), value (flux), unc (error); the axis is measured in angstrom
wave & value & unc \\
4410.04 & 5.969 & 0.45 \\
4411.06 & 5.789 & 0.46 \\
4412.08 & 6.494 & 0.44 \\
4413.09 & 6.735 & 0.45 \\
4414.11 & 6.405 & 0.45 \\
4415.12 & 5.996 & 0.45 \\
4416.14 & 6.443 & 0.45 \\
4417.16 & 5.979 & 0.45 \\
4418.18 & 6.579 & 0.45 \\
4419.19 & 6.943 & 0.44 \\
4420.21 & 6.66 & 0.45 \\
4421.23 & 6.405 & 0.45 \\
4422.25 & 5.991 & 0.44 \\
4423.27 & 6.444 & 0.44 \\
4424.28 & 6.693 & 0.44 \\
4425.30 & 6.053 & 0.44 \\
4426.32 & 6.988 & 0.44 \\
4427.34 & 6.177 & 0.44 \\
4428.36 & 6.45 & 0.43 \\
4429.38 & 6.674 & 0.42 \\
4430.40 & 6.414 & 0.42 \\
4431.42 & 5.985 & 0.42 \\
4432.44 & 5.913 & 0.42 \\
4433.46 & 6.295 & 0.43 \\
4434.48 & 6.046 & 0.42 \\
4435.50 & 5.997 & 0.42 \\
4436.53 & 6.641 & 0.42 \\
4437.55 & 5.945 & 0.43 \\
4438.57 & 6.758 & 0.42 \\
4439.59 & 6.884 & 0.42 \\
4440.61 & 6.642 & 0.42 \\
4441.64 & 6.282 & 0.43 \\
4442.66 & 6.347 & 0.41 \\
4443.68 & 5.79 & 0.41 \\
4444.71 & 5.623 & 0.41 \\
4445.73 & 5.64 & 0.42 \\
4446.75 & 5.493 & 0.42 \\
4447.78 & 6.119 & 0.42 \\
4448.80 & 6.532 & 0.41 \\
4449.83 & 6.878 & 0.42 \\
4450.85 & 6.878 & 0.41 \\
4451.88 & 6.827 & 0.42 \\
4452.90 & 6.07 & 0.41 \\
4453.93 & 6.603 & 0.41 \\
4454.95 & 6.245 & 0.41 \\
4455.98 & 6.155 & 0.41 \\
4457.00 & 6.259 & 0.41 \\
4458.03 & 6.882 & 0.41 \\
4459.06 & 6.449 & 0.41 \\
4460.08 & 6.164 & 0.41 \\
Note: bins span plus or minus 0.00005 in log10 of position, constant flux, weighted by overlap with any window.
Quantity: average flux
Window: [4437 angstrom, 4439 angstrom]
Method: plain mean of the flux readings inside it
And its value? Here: 6.35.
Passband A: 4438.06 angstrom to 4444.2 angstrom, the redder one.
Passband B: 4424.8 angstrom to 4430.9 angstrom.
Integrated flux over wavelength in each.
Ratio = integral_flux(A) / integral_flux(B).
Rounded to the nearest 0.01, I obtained 1.00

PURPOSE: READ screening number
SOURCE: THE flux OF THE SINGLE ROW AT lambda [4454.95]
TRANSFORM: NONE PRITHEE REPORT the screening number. 6.245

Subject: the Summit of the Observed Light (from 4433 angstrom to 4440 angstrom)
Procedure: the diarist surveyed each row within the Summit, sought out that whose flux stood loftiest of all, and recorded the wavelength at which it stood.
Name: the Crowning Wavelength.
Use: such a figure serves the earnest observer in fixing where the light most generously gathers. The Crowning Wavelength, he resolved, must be 4439.59 angstrom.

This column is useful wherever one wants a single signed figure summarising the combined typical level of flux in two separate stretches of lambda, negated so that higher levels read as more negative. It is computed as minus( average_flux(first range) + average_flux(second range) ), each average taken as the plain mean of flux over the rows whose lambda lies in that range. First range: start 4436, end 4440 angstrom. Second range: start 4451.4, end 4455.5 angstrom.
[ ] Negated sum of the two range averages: -13.0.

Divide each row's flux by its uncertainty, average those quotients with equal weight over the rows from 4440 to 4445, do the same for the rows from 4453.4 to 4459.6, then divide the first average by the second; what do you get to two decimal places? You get 0.94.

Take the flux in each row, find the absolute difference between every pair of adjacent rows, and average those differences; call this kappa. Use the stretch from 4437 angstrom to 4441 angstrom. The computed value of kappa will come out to 0.39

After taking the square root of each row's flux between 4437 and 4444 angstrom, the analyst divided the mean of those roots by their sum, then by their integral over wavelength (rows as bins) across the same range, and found 0.008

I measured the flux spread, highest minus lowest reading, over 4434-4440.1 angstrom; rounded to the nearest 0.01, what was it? 0.94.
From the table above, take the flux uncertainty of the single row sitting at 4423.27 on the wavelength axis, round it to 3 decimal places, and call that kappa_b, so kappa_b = 0.440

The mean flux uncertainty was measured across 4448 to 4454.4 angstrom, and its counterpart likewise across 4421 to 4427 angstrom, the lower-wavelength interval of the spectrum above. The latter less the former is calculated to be 0.028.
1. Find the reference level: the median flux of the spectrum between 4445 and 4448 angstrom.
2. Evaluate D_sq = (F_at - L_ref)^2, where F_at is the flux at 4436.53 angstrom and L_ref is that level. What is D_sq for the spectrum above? 1.00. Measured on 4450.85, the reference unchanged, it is 1.53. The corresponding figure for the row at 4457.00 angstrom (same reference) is 0.38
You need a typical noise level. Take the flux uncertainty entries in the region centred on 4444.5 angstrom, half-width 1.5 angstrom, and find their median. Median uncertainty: 0.410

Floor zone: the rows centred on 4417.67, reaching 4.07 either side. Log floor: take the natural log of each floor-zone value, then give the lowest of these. 1.788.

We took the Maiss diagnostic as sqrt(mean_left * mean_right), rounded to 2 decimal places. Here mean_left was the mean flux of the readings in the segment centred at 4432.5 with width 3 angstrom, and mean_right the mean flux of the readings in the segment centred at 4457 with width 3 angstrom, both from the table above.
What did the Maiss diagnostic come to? 6.25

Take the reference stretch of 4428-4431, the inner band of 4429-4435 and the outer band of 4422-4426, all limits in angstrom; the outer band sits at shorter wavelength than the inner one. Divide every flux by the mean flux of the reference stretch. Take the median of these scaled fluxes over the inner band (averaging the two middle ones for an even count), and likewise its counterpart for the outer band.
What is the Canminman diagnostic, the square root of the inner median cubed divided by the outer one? 0.94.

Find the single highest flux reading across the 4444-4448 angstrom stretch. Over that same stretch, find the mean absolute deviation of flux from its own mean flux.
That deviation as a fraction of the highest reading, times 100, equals 3.3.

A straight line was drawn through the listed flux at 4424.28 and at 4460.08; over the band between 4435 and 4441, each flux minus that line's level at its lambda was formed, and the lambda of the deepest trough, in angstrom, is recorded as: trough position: 4437.55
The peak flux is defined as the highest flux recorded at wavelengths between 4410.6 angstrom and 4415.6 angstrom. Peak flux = 6.735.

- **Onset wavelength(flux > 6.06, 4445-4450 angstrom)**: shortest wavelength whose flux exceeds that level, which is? 4447.78 angstrom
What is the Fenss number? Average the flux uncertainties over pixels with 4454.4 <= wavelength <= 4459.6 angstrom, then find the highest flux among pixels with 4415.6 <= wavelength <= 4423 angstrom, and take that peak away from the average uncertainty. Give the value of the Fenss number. -6.53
